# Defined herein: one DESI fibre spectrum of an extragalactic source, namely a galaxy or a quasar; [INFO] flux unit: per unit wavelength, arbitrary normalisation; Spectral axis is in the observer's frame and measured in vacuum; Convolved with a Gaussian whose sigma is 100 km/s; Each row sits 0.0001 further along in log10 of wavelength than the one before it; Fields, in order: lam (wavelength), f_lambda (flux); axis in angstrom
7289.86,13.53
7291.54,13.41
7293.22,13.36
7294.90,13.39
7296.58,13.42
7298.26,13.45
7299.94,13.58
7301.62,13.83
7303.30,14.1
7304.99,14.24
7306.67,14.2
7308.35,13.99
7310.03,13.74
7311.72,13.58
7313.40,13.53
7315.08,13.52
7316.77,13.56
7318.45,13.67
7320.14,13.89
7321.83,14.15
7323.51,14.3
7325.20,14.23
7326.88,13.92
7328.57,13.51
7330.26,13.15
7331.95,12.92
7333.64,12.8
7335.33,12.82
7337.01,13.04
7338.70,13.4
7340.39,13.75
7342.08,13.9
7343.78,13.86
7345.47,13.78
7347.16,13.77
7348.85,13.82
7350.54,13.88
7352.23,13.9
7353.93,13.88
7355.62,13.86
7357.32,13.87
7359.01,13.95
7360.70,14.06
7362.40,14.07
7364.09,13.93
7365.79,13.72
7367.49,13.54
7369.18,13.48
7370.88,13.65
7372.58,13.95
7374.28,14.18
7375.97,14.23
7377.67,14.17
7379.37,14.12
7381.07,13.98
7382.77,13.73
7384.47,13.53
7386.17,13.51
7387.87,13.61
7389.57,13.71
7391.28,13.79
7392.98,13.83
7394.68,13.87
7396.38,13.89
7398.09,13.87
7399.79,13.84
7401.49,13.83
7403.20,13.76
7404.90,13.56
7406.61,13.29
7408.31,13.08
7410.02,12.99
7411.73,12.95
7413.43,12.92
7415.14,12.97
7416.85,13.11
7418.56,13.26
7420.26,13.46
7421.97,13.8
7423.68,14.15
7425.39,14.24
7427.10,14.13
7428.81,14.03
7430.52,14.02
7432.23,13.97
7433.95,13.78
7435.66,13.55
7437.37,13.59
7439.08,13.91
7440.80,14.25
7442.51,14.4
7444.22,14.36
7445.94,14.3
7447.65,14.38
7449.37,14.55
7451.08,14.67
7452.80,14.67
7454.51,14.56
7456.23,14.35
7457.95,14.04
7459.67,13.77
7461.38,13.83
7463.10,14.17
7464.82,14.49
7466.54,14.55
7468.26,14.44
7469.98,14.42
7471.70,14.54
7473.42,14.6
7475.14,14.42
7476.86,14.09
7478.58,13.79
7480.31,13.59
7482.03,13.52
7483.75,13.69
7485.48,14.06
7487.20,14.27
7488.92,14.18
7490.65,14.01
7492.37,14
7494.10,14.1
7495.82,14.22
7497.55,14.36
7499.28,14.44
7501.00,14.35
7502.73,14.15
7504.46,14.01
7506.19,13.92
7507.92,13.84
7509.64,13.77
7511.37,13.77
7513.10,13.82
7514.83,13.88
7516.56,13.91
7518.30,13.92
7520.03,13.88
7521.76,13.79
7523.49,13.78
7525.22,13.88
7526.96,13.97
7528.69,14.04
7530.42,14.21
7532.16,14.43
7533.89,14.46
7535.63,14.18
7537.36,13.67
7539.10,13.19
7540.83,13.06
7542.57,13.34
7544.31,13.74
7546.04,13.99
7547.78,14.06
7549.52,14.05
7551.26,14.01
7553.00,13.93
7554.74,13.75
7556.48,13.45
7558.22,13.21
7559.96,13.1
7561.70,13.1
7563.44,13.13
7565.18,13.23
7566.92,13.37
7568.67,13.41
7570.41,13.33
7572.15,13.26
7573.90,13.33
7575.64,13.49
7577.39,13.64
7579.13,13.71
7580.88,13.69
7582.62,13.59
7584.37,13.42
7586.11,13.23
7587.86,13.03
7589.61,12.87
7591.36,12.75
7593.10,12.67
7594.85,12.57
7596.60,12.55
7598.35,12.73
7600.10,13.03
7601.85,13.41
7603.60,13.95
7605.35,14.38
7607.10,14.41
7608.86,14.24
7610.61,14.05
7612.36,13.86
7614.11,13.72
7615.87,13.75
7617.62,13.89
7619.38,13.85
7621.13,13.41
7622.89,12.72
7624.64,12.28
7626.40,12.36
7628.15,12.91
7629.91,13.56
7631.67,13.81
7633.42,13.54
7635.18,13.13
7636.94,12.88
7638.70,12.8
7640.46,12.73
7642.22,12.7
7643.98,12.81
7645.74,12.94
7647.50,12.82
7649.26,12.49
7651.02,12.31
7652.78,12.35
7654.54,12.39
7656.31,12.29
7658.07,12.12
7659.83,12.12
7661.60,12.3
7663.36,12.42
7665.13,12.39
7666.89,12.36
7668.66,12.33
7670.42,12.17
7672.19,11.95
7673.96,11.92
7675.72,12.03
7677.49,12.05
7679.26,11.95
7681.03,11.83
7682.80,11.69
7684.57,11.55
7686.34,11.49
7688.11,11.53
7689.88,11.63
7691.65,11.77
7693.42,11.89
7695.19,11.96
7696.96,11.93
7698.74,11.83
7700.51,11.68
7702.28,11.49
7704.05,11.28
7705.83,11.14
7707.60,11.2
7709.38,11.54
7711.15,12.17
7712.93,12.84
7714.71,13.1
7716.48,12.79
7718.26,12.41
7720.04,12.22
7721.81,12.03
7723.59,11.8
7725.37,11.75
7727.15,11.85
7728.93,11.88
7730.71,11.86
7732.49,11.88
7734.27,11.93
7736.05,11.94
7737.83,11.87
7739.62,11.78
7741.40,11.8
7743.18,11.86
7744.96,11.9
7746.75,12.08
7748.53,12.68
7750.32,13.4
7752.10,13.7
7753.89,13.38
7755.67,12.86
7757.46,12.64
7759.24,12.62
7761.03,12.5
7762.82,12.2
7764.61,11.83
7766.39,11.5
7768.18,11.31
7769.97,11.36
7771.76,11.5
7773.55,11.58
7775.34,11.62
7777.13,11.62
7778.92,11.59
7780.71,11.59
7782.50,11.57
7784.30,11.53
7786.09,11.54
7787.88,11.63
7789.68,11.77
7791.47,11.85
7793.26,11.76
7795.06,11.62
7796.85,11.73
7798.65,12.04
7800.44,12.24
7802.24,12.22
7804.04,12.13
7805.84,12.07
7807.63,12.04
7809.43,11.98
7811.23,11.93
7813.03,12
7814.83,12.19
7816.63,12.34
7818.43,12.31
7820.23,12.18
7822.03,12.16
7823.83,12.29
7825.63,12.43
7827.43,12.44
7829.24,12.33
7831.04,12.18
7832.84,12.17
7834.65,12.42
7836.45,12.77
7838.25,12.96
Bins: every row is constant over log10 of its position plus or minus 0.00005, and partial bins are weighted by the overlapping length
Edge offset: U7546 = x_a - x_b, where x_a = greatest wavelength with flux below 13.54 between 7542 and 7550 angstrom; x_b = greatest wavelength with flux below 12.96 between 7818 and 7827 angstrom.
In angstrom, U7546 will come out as -283.1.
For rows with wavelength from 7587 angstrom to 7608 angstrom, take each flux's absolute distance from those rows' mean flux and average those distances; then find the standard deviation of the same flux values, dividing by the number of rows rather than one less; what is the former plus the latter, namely 1.2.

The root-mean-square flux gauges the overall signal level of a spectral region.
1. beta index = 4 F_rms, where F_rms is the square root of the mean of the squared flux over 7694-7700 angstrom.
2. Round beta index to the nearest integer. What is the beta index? 48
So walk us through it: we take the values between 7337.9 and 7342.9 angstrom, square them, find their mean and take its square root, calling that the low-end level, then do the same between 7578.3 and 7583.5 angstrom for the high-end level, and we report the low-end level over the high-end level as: 1.00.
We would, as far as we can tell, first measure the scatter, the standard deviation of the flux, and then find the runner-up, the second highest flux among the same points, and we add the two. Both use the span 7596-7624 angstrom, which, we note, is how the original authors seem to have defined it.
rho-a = 15.0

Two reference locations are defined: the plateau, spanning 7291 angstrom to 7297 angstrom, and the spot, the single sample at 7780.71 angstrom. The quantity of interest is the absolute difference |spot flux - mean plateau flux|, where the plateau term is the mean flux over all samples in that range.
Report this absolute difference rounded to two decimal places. 1.80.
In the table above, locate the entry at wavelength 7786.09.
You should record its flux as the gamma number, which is 11.54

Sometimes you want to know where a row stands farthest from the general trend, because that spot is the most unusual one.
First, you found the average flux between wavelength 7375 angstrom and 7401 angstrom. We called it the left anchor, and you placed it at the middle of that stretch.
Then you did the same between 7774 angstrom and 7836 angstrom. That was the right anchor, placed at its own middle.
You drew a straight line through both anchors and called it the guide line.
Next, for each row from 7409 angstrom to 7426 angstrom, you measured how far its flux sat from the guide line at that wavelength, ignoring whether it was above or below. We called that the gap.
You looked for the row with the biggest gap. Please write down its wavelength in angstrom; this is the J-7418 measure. 7413.43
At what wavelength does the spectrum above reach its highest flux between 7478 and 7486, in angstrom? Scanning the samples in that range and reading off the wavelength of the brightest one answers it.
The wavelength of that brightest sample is 7485.48 angstrom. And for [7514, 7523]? 7518.30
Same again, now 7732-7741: 7736.05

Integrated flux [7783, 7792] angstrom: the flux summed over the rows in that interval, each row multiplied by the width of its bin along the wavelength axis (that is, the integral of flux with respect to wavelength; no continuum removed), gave 105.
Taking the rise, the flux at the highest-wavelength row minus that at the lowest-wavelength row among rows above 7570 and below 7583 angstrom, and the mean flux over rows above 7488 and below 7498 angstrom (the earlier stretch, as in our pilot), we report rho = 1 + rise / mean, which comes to 1.02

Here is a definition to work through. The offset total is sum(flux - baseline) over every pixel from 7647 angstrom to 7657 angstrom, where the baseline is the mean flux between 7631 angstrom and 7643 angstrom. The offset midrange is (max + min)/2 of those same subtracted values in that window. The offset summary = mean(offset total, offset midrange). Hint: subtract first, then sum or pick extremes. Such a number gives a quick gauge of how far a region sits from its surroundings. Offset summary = -2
